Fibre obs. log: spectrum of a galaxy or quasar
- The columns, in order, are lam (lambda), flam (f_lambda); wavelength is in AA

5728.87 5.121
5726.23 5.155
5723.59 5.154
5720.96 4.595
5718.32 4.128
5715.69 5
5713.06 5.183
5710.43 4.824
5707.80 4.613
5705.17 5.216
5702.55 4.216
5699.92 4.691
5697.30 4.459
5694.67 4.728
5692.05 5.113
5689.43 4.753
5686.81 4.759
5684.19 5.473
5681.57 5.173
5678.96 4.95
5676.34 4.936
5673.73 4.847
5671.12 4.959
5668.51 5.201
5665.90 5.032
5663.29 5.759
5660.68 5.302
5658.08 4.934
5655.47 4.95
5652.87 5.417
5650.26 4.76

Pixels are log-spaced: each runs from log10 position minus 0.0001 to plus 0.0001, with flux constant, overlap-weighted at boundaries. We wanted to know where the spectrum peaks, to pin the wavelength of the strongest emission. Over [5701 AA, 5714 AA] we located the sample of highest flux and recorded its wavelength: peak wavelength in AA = 5705.17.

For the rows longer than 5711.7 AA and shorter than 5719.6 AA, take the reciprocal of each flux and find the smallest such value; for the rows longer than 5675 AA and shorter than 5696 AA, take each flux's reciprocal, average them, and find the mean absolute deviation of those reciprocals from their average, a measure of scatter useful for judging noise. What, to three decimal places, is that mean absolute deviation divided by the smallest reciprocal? 0.041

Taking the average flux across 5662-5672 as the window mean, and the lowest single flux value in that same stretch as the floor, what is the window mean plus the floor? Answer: 10.2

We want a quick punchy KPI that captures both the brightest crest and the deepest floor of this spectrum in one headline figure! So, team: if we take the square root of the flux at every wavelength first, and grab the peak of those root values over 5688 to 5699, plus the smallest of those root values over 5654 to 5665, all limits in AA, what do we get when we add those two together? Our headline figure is 4.48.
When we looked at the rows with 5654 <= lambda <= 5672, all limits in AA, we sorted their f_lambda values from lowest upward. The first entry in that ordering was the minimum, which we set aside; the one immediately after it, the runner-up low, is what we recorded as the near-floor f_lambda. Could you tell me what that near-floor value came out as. 4.95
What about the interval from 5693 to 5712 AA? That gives 4.459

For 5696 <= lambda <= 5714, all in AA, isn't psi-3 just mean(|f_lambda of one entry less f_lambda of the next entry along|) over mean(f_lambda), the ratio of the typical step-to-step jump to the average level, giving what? 0.10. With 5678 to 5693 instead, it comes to 0.06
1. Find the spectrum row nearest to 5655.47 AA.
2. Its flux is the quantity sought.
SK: 4.95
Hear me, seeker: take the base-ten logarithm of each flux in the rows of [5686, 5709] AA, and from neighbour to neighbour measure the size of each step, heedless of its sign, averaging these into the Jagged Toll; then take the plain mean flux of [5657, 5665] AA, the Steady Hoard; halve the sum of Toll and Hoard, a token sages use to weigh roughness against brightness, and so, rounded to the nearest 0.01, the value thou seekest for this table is 2.68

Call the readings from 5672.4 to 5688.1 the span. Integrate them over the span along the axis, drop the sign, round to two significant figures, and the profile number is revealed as 79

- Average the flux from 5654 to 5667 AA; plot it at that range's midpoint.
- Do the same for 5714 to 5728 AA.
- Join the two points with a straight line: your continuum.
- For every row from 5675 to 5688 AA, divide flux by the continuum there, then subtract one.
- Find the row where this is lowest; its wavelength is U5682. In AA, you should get 5686.81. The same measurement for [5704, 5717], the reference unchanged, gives 5707.80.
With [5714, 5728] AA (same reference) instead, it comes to 5718.32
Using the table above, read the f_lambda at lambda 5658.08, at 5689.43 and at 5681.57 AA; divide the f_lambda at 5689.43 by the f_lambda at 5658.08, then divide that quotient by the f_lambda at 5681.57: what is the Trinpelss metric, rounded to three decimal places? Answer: 0.186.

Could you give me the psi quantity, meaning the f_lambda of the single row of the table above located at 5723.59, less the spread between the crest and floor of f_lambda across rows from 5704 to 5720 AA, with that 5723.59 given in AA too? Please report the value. 4.1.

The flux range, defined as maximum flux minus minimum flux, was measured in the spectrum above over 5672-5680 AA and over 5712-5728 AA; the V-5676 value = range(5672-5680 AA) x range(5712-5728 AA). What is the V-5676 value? 0.11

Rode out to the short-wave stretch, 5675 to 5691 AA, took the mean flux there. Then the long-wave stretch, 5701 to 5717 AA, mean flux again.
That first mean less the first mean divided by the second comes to 3.97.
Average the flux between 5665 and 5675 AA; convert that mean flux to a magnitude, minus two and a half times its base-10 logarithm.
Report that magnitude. -1.75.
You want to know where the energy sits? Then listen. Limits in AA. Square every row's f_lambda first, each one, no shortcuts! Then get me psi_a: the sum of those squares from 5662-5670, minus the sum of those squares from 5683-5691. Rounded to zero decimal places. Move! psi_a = 10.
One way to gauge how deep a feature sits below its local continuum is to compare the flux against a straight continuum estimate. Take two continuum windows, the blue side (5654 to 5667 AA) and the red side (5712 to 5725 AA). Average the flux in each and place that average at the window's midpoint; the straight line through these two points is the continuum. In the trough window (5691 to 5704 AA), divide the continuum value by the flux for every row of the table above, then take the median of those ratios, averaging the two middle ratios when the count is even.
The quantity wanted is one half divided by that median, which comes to 0.475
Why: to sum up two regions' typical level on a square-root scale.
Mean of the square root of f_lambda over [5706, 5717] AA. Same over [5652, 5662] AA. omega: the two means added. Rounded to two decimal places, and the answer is 4.48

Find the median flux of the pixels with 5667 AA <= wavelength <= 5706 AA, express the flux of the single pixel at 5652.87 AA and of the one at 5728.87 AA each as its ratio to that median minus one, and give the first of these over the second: 2.6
